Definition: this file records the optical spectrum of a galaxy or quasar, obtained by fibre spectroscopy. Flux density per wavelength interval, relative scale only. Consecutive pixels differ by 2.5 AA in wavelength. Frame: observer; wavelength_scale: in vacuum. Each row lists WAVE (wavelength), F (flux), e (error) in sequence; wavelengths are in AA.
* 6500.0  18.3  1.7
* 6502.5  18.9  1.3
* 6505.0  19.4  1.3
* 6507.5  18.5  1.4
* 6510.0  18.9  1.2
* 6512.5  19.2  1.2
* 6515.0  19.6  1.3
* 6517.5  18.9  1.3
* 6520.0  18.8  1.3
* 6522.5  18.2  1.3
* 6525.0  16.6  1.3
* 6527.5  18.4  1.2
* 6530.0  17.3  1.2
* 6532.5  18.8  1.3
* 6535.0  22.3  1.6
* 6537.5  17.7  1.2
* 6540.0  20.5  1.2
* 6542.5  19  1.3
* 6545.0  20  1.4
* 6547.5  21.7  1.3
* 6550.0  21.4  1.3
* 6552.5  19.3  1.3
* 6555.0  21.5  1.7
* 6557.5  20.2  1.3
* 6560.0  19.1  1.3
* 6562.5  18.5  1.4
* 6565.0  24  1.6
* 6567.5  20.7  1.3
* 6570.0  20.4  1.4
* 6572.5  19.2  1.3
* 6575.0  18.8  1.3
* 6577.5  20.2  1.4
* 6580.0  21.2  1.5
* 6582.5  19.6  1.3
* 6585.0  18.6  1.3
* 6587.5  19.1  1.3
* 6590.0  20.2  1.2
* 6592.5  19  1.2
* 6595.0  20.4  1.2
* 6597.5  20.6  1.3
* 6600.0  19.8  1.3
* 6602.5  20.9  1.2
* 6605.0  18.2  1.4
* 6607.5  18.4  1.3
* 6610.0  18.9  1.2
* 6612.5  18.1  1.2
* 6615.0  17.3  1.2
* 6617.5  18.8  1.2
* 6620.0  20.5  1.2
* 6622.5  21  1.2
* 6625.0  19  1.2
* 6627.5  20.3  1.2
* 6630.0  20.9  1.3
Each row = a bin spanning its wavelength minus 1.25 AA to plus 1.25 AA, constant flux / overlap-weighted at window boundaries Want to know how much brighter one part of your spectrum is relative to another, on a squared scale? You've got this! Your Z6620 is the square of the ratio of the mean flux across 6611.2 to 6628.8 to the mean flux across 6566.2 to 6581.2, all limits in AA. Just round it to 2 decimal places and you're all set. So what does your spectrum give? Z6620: 0.92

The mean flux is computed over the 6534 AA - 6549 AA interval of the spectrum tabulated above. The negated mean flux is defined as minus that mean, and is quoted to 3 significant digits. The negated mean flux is -20.2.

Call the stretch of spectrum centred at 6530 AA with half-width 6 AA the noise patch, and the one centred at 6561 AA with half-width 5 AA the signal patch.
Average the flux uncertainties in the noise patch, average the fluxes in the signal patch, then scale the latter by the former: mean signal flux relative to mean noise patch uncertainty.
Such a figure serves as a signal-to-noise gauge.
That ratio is 15.5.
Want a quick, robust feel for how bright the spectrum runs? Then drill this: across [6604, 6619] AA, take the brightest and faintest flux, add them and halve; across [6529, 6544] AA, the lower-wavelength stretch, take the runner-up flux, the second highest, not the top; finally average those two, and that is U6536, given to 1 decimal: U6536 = 19.3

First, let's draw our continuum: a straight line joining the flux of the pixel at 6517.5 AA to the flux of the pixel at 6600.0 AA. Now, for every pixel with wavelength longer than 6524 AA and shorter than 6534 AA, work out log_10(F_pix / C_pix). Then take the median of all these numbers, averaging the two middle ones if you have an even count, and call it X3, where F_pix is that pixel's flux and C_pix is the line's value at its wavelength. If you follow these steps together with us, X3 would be -0.028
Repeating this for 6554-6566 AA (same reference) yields 0.019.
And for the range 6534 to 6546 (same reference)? 0.018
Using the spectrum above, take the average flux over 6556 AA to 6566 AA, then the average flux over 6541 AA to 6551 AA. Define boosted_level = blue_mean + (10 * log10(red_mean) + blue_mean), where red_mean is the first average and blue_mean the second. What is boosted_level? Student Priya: 54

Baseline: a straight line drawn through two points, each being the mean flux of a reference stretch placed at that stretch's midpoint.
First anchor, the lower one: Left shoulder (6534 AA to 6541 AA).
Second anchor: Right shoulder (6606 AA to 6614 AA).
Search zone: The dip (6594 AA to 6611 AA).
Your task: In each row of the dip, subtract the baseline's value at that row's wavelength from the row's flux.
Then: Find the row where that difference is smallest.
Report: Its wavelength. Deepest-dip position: 6605.0 AA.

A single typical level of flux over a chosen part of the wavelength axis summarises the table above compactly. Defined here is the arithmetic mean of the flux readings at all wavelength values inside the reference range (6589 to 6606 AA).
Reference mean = 19.9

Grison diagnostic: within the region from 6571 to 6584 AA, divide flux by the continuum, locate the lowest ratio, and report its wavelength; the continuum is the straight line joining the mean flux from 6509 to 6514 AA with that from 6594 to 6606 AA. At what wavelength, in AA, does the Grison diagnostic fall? 6575.0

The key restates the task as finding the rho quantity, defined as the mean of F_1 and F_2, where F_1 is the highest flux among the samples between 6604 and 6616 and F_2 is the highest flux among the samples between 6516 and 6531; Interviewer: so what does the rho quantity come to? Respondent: 18.9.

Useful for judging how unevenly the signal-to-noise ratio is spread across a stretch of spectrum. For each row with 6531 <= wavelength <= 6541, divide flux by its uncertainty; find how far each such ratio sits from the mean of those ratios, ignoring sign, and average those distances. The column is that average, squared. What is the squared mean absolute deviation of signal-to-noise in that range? 1.0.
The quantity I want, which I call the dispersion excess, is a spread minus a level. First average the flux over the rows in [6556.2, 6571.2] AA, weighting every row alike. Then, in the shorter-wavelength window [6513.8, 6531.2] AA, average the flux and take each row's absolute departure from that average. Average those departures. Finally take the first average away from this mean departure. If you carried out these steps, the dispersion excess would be -19.7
